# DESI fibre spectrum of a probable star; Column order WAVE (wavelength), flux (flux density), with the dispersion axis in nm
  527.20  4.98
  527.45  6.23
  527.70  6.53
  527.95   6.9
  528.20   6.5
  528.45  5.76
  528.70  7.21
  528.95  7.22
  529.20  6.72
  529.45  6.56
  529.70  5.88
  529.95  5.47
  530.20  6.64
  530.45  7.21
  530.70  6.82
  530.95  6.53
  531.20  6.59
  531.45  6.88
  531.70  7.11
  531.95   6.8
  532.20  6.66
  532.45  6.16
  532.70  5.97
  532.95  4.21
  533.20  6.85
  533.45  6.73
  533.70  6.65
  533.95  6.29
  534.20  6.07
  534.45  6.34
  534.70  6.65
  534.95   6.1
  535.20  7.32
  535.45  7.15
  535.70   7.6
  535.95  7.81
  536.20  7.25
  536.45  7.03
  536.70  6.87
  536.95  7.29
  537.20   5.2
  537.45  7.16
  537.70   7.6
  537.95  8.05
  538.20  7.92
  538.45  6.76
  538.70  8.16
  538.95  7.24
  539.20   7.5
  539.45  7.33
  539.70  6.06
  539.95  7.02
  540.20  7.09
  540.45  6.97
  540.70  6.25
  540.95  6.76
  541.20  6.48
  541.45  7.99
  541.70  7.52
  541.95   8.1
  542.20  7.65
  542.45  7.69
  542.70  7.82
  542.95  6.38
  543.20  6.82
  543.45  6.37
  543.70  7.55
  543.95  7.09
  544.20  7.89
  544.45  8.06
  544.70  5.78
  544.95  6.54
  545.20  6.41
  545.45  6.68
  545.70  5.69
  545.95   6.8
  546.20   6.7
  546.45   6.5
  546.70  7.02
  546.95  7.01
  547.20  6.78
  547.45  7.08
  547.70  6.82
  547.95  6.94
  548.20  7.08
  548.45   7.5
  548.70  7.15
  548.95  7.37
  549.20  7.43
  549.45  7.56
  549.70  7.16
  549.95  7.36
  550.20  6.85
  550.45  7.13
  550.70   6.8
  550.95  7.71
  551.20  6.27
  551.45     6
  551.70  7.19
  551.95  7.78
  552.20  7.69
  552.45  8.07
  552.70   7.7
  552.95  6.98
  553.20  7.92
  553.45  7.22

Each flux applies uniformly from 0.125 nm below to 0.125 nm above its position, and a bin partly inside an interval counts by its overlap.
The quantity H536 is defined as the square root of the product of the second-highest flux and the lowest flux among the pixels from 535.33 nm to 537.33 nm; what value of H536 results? 6.3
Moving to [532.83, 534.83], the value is 5.3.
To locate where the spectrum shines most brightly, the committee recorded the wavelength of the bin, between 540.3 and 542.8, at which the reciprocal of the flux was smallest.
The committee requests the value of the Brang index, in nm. 541.95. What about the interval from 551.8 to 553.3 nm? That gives 552.45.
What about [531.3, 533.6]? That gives 531.70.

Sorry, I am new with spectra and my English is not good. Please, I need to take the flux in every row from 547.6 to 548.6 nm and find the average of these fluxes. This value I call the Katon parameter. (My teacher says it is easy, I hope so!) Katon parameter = 7.09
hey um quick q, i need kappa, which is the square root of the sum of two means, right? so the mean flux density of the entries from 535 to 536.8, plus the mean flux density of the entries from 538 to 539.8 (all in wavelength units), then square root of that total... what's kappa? 3.82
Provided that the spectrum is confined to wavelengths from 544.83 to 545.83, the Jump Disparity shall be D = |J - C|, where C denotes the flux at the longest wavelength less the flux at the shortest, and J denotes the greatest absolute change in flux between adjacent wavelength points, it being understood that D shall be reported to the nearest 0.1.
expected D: 1.8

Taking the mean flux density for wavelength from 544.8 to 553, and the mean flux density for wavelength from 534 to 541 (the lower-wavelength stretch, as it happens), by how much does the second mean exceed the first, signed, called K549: 0.00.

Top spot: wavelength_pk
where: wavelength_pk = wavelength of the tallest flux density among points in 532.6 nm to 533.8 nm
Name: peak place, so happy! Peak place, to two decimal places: 533.20 nm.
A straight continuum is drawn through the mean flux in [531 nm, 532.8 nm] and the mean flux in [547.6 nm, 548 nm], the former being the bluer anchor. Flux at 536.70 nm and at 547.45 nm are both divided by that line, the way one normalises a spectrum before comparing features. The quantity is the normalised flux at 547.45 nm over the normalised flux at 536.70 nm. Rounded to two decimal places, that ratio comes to 1.00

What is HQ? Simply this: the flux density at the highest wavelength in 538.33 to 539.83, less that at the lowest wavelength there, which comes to -0.7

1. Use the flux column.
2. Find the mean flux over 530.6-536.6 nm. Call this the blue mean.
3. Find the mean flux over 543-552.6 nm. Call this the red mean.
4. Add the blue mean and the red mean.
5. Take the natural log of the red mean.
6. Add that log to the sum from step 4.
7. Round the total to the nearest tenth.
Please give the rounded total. 15.6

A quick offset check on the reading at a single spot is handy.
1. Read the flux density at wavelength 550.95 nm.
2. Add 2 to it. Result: 9.7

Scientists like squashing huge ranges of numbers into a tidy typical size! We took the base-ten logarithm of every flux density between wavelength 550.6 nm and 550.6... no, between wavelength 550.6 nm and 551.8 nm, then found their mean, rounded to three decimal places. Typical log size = 0.830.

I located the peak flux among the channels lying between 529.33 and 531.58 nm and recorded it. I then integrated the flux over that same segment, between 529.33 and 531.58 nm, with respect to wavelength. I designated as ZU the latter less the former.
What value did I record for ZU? 7.4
